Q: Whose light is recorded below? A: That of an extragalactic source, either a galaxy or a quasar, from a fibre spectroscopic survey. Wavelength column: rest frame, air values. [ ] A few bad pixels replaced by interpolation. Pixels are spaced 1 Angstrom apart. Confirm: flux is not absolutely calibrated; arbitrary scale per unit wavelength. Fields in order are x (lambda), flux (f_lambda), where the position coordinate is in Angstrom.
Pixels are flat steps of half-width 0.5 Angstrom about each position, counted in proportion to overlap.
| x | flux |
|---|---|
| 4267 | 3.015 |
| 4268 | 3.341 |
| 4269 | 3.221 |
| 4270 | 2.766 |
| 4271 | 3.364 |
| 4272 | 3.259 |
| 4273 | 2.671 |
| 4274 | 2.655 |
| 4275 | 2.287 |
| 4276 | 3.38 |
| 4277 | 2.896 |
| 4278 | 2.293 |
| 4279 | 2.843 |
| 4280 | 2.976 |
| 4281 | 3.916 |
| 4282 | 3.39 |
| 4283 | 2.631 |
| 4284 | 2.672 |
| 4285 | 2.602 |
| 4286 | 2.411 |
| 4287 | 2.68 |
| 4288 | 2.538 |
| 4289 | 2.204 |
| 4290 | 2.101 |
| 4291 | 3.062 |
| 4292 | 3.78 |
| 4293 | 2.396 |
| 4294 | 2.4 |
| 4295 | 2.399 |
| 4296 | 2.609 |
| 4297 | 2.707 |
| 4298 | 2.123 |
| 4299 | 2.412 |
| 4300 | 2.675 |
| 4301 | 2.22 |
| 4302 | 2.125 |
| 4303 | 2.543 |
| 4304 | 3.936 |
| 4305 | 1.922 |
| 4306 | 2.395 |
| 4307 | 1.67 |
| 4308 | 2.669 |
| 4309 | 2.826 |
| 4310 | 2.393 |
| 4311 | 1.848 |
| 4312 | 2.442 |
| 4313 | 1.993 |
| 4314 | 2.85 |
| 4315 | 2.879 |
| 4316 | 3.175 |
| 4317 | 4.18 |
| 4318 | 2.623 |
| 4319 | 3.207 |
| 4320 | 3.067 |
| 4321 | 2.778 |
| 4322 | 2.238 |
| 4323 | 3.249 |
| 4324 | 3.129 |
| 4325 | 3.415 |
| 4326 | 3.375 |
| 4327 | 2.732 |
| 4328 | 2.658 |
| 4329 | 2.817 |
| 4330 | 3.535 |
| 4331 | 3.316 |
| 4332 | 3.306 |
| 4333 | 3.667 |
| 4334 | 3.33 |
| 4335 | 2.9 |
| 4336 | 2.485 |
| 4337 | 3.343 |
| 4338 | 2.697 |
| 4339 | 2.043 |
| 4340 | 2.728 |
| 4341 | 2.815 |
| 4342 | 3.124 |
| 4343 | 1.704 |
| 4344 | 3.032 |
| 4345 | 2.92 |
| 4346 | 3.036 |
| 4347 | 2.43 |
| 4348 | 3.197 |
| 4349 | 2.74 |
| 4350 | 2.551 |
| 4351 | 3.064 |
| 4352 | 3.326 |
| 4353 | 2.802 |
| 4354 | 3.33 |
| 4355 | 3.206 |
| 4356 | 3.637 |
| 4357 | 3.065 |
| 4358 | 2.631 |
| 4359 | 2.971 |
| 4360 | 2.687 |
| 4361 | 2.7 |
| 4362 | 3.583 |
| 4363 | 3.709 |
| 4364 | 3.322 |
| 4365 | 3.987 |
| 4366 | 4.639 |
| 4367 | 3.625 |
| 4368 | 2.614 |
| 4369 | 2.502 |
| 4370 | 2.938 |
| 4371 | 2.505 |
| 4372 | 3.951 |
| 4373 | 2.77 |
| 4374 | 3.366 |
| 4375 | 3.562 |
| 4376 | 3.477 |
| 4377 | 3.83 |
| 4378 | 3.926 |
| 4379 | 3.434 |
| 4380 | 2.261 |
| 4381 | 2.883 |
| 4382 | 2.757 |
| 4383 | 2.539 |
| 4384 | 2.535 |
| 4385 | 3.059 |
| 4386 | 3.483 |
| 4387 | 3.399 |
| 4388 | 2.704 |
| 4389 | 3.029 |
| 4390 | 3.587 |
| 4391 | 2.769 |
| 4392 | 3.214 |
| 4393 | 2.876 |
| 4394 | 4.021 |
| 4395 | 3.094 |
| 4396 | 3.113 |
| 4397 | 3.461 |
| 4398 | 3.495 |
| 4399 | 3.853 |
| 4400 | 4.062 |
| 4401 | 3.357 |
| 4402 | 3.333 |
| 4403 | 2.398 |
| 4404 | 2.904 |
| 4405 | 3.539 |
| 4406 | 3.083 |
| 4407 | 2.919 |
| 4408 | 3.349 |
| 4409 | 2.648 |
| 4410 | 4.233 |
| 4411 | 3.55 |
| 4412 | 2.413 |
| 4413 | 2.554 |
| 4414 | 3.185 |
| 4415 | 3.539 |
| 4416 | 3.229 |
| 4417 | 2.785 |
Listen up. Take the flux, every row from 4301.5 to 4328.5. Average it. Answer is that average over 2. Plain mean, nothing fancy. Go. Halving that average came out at 1.38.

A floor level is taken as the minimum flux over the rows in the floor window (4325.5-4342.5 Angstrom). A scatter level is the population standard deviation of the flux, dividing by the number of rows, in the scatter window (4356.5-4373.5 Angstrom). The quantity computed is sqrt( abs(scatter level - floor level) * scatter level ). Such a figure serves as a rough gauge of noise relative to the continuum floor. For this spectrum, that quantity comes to 0.93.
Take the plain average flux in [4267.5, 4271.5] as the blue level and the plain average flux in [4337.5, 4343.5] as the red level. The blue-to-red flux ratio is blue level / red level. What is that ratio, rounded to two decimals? 1.26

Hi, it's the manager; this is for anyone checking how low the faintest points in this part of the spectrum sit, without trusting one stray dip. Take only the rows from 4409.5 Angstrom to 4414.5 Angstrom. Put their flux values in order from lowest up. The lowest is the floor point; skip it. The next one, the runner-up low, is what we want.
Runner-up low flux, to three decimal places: 2.554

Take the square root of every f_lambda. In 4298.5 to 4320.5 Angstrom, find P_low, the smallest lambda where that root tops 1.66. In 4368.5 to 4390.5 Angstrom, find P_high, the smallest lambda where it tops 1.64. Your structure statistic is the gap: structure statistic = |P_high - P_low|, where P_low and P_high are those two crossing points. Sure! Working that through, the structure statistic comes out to 66 Angstrom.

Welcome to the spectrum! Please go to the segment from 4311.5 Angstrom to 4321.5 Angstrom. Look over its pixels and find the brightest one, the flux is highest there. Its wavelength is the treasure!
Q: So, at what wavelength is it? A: 4317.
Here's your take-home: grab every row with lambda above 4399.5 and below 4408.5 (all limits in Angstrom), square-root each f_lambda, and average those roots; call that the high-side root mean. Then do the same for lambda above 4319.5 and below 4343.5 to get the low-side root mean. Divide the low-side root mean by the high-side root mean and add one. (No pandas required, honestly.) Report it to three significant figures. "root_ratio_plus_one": 1.95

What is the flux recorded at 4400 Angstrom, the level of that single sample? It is 4.062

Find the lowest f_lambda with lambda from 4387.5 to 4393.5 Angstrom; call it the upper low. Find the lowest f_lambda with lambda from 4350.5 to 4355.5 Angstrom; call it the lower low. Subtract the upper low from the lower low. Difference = 0.10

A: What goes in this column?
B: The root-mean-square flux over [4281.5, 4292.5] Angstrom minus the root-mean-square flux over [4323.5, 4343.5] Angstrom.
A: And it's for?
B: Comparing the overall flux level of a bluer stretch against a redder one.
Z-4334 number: -0.22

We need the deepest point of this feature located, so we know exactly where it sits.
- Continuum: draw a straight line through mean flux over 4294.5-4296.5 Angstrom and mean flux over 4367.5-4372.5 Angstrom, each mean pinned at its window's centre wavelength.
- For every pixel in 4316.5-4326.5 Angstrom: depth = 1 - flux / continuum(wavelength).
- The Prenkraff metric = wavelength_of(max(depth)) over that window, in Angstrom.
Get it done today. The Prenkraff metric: 4322 Angstrom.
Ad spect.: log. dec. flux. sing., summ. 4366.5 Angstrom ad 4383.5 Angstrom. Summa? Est 8.27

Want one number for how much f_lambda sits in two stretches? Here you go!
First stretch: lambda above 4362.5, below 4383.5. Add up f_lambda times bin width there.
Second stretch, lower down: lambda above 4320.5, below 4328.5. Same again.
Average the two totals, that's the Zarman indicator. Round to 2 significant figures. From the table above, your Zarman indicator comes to 46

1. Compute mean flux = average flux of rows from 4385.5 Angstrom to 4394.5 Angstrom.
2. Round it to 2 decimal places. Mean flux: 3.23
